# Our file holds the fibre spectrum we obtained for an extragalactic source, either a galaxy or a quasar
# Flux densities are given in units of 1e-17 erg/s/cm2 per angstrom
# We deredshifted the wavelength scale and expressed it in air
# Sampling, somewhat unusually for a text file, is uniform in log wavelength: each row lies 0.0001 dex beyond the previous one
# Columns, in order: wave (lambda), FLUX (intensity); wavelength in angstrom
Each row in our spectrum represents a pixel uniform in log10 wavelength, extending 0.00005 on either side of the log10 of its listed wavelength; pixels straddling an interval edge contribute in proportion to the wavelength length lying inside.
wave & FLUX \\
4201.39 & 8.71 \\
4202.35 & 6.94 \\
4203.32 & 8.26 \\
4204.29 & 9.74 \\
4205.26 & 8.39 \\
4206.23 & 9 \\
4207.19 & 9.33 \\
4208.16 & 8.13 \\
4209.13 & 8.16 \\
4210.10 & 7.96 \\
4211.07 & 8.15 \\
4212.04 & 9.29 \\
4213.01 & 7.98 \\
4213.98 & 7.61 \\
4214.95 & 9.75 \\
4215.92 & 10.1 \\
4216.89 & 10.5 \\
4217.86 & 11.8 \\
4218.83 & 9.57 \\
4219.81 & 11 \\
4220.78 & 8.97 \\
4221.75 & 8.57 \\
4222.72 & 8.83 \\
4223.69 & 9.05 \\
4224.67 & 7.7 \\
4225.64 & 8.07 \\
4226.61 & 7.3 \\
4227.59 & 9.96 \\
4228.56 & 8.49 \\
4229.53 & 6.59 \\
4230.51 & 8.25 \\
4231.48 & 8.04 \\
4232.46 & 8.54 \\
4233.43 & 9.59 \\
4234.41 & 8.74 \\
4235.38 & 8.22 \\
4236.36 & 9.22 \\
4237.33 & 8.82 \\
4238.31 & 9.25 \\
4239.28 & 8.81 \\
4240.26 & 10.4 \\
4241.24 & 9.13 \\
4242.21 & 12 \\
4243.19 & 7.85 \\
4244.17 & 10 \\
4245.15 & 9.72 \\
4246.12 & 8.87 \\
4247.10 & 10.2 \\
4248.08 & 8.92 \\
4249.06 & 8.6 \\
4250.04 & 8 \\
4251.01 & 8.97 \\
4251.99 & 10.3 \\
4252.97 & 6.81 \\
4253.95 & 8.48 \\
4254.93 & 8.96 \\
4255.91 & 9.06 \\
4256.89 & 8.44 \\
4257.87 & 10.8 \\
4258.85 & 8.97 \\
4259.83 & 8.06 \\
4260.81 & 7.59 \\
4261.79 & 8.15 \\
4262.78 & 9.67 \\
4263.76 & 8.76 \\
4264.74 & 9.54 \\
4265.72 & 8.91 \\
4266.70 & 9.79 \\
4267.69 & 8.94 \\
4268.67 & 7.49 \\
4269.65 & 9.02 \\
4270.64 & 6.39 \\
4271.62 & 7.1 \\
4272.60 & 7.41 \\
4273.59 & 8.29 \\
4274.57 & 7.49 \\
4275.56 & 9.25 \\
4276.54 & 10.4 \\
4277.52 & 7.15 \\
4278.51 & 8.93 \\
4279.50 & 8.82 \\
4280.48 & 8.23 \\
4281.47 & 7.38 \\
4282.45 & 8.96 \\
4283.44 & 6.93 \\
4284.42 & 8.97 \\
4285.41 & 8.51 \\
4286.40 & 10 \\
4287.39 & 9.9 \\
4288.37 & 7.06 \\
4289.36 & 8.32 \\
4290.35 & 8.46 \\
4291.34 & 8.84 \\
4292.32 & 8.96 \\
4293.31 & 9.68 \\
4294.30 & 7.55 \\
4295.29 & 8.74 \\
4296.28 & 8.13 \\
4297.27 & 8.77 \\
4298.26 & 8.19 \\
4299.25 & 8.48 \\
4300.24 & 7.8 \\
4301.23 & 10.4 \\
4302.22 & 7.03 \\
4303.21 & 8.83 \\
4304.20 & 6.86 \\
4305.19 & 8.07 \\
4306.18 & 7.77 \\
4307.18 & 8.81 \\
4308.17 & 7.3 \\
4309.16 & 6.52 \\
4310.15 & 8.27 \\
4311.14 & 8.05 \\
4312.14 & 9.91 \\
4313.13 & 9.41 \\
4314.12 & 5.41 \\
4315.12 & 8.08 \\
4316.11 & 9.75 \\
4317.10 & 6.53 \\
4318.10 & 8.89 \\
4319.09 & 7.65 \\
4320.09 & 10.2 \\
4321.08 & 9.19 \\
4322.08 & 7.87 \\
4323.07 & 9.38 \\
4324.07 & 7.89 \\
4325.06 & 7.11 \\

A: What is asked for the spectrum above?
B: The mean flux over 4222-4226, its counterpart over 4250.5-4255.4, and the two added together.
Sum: 17.1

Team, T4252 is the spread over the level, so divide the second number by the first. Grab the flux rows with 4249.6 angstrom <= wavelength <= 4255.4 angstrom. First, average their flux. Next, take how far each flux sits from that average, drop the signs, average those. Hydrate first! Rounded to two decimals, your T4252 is 0.10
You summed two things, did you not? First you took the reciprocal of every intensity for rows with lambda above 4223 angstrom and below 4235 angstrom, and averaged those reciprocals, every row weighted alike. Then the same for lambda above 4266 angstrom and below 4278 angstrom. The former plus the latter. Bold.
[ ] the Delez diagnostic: 0.245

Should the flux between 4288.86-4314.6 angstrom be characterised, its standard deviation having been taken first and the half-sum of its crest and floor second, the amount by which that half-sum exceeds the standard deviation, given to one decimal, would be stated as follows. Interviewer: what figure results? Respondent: 6.8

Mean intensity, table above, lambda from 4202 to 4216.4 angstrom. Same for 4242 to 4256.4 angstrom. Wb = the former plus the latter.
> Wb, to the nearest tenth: 17.7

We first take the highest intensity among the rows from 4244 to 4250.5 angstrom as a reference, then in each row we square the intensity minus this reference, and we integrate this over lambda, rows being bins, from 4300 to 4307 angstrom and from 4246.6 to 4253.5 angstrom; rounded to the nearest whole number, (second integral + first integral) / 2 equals 30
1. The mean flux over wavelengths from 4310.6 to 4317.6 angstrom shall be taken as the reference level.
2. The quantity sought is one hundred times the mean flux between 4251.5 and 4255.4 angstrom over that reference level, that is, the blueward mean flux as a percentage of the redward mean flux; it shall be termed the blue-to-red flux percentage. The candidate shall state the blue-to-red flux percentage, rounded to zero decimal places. 106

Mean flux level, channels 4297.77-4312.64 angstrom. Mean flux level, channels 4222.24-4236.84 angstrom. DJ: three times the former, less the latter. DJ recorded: 16.0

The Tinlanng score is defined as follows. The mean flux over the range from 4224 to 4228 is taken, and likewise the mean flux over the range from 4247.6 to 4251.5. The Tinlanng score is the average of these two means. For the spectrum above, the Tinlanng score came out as 8.44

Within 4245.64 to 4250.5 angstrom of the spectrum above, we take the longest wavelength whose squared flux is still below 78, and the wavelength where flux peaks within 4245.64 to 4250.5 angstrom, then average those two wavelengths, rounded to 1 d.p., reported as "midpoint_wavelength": 4248.6 angstrom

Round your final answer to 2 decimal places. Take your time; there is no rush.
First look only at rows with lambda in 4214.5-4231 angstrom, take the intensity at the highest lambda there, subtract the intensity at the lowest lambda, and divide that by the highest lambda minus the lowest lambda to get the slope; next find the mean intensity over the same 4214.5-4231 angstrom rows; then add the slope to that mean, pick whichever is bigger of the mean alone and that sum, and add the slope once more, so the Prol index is 8.99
